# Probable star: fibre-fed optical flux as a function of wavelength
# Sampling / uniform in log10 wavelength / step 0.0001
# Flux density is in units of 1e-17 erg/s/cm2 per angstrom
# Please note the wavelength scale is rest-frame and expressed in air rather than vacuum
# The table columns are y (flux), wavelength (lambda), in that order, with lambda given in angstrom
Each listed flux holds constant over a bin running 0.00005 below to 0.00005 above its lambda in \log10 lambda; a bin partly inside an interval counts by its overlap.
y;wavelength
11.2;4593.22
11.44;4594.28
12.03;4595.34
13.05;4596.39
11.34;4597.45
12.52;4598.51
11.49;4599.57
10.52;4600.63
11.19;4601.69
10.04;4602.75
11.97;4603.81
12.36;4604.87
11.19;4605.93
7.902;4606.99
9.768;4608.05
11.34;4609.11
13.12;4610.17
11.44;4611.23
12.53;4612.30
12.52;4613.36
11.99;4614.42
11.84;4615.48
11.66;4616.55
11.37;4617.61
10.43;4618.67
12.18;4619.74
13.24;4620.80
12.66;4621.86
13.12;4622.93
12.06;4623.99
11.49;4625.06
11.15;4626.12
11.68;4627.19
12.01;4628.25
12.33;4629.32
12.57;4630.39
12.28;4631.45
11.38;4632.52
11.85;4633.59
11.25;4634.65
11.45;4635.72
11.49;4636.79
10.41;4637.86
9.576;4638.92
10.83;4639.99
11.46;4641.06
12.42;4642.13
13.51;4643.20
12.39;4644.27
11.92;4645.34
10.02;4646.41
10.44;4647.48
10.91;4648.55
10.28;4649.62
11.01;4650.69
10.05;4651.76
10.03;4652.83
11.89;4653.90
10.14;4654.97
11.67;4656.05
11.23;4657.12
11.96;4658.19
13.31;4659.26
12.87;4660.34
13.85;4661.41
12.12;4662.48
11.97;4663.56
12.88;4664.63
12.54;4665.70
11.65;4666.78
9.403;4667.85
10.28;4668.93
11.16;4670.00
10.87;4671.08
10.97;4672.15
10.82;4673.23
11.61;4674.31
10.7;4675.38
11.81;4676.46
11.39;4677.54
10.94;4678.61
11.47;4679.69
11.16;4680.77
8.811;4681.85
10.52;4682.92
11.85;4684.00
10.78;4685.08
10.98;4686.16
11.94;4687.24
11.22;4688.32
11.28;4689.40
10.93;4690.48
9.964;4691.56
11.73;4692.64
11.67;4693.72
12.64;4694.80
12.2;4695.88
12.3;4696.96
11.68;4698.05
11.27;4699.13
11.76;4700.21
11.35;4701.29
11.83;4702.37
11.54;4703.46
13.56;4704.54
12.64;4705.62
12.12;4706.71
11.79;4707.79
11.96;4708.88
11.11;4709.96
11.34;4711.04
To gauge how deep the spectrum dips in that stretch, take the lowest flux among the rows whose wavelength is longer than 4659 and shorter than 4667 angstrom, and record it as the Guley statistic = 11.65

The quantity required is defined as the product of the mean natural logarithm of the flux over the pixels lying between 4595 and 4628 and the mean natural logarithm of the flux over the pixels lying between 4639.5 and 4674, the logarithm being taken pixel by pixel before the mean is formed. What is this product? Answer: 5.97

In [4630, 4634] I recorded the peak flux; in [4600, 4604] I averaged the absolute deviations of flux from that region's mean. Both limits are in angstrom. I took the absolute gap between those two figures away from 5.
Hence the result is -6.9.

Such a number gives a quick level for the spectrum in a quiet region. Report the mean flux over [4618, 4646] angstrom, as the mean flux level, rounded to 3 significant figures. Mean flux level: 11.8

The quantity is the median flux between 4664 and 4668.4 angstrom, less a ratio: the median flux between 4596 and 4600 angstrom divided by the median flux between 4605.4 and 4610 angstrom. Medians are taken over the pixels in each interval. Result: 10.95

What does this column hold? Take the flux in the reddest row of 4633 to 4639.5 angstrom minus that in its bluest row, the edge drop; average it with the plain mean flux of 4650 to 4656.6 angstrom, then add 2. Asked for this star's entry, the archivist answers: 6.3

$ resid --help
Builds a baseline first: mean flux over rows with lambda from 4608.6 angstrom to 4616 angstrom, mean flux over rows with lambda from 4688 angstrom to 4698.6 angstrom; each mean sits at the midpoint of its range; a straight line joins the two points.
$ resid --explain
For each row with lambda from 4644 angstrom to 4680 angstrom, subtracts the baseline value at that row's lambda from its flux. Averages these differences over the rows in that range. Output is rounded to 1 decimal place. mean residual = -0.4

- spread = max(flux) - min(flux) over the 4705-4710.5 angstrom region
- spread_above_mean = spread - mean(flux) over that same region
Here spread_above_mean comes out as -10.4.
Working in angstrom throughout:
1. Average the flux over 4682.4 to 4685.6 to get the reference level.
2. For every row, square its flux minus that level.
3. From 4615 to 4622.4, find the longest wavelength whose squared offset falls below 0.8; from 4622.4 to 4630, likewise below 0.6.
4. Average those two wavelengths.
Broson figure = 4622.9 angstrom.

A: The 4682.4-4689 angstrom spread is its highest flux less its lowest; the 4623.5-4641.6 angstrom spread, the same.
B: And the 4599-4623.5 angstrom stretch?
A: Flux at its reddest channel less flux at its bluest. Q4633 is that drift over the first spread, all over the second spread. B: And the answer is 0.4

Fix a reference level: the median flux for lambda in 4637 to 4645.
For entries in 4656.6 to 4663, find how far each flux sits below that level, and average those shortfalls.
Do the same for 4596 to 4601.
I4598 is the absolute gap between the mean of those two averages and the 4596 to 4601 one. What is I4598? 0.39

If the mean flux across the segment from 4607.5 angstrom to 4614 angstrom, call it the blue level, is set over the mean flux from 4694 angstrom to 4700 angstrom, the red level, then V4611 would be 0.98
